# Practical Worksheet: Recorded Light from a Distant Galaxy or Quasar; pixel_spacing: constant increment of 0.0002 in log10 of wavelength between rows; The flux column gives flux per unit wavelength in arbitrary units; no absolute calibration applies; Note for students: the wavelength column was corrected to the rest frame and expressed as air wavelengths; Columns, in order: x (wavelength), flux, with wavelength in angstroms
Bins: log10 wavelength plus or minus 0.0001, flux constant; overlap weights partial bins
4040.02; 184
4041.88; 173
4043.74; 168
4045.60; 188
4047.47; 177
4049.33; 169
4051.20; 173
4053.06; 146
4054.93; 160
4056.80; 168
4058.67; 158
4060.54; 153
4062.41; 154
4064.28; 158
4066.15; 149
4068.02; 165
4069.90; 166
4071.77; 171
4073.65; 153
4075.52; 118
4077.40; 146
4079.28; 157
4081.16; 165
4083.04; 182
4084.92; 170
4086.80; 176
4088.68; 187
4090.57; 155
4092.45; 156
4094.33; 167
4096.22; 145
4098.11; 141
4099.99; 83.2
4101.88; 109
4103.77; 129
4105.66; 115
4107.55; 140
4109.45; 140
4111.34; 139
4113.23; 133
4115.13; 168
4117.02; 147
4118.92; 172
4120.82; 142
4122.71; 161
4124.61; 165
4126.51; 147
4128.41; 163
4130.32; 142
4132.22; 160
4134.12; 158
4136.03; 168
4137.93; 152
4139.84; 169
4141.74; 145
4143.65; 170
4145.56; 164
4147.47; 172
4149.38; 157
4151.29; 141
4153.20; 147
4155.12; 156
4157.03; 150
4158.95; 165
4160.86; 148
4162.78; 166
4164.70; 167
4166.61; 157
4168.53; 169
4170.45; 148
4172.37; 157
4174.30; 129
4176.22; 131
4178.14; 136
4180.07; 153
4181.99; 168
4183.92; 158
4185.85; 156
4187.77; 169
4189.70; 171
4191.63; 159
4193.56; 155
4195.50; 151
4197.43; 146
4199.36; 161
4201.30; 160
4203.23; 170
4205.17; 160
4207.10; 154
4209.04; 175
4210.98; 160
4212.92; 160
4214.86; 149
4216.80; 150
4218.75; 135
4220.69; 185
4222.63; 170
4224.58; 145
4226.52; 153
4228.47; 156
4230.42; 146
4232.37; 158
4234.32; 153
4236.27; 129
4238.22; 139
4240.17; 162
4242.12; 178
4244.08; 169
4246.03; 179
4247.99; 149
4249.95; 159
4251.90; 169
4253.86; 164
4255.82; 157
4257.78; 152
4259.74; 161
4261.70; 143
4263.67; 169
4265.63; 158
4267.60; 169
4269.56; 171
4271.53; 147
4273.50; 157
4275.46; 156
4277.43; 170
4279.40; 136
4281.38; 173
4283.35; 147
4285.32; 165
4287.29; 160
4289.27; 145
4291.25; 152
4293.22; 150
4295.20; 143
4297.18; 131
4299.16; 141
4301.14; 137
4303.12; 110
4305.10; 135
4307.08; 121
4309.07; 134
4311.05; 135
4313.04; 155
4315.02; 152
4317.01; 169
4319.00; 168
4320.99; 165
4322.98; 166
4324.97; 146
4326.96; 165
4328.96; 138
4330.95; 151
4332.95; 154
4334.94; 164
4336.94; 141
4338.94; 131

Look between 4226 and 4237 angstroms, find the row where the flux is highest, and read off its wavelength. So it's 4232.37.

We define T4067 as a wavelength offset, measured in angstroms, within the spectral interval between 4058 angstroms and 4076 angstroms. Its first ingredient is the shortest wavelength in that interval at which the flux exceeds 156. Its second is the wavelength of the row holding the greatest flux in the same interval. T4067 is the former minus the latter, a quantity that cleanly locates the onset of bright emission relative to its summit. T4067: -13.1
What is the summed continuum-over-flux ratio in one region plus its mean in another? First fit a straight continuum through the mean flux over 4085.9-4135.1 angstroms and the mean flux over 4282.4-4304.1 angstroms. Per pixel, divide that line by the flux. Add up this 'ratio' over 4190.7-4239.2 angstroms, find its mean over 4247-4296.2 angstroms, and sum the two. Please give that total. 24.5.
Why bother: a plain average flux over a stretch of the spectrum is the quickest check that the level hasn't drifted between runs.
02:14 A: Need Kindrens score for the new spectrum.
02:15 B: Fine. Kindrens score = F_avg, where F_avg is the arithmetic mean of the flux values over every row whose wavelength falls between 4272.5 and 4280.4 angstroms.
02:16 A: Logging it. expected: 155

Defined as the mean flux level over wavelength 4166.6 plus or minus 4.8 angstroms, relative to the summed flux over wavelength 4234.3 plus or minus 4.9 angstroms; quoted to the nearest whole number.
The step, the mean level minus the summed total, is -564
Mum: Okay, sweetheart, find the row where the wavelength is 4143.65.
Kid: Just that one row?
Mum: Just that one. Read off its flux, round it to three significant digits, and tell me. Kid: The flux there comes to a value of 170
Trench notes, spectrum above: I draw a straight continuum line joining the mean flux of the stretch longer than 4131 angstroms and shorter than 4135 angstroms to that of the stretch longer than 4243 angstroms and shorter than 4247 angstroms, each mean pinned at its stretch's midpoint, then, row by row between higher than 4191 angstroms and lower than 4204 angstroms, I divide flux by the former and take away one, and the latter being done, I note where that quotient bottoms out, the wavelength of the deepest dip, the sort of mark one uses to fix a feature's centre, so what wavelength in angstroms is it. 4197.43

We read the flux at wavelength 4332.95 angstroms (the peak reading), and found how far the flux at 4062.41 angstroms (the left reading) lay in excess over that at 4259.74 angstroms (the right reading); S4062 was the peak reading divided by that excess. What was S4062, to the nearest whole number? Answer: -22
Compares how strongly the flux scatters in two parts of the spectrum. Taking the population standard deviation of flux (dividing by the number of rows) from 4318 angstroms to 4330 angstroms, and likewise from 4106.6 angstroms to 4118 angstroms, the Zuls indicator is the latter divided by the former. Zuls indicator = 1.0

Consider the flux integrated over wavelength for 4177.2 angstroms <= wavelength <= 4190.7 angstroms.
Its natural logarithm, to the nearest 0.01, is 7.67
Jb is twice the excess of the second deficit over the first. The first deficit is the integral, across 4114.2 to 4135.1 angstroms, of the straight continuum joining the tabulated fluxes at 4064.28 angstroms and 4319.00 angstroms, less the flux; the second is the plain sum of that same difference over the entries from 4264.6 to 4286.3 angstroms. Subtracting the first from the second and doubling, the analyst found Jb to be 12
